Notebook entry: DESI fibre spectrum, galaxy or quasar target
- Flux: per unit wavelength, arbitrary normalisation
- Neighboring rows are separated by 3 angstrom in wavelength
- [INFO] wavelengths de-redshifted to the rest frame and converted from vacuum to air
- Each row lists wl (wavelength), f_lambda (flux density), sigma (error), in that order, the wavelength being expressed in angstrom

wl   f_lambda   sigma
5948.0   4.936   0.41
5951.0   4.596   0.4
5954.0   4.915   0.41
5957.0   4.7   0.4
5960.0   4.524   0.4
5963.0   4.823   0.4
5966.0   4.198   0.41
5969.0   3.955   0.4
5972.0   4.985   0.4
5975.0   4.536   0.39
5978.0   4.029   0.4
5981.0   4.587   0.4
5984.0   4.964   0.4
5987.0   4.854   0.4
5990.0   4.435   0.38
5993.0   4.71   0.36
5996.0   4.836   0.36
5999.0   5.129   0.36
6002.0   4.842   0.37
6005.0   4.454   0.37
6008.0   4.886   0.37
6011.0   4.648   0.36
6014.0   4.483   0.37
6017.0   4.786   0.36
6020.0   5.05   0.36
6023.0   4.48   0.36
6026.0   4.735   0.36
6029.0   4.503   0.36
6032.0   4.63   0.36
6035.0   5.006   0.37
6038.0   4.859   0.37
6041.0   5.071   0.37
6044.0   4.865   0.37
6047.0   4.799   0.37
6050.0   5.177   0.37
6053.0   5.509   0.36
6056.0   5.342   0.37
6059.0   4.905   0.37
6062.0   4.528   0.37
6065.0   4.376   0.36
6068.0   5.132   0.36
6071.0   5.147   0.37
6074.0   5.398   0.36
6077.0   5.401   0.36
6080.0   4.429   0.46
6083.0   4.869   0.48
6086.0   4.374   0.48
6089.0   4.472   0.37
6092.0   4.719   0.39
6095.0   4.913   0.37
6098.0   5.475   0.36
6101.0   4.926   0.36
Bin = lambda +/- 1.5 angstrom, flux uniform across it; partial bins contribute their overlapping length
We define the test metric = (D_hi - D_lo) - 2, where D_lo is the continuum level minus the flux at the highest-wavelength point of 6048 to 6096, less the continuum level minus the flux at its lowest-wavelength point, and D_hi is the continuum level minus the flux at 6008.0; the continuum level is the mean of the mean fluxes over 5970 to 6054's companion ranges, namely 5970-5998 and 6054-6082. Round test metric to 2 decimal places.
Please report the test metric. -2.34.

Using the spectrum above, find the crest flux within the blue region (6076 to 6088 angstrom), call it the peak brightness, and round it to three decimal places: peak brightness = 5.401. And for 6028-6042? 5.071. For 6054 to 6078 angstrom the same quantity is 5.401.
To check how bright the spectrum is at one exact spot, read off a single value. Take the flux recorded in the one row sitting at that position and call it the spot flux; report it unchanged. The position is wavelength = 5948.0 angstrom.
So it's 4.936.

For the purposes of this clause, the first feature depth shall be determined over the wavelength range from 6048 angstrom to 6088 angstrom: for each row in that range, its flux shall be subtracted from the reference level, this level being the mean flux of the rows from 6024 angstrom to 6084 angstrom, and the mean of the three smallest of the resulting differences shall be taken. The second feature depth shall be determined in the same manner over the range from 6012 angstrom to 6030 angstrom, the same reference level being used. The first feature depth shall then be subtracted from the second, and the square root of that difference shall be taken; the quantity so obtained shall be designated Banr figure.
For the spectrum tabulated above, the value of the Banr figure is 0.8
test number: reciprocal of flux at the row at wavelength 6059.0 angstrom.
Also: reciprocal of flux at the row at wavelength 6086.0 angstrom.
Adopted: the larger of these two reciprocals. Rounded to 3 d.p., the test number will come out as 0.229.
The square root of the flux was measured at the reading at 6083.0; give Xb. 2.21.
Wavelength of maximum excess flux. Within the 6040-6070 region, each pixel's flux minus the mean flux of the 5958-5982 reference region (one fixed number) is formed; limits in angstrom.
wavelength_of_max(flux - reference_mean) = 6053.0 angstrom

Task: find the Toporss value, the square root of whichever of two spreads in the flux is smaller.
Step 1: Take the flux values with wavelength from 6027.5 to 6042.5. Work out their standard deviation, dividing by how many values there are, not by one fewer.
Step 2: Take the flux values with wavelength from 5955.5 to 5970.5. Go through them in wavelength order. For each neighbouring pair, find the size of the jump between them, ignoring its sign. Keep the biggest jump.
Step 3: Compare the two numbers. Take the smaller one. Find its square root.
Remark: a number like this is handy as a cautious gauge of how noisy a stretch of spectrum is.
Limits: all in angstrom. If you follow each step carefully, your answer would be 0.47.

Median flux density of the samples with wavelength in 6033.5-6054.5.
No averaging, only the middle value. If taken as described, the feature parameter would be 5.01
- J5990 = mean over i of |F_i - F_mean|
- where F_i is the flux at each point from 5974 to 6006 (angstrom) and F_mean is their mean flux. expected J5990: 0.24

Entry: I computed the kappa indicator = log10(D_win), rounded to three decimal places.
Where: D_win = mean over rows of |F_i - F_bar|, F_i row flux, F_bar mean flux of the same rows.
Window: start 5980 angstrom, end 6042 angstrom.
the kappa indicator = -0.736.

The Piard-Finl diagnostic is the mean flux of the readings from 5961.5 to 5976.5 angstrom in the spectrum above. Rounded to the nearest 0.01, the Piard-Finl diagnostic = 4.50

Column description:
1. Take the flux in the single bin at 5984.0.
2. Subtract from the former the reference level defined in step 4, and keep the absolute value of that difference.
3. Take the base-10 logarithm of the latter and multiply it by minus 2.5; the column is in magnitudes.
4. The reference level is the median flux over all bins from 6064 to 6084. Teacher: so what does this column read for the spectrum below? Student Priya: 1.9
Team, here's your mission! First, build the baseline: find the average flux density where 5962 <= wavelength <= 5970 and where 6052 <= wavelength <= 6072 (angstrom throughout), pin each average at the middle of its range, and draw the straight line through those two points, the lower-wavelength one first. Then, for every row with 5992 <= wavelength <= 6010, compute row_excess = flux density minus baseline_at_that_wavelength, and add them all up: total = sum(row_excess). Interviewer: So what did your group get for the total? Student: 1.5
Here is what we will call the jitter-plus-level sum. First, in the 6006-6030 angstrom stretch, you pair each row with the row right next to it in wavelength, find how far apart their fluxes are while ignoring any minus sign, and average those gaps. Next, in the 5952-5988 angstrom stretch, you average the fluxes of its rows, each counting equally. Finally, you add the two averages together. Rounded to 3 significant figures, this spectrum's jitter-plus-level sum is 4.88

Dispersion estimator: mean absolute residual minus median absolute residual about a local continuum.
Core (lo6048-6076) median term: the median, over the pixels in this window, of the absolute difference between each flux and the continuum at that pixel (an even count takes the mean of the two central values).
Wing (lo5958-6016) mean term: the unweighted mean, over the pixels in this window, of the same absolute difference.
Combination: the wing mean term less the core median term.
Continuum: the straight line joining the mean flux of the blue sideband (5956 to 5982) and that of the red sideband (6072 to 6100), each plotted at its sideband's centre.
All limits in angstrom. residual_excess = -0.15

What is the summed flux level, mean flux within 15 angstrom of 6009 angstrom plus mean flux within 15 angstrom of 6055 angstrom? 9.73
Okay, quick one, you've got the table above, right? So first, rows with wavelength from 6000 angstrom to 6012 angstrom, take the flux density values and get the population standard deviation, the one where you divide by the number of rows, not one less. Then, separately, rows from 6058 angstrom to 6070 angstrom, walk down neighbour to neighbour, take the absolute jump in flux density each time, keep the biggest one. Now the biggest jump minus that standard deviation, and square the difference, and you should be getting 0.34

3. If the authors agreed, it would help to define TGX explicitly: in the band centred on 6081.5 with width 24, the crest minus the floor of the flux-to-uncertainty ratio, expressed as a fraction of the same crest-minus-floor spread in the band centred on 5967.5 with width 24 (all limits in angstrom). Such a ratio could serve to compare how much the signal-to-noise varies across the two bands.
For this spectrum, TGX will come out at 2.3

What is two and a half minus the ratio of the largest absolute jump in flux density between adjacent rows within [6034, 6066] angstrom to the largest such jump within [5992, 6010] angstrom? 1.49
